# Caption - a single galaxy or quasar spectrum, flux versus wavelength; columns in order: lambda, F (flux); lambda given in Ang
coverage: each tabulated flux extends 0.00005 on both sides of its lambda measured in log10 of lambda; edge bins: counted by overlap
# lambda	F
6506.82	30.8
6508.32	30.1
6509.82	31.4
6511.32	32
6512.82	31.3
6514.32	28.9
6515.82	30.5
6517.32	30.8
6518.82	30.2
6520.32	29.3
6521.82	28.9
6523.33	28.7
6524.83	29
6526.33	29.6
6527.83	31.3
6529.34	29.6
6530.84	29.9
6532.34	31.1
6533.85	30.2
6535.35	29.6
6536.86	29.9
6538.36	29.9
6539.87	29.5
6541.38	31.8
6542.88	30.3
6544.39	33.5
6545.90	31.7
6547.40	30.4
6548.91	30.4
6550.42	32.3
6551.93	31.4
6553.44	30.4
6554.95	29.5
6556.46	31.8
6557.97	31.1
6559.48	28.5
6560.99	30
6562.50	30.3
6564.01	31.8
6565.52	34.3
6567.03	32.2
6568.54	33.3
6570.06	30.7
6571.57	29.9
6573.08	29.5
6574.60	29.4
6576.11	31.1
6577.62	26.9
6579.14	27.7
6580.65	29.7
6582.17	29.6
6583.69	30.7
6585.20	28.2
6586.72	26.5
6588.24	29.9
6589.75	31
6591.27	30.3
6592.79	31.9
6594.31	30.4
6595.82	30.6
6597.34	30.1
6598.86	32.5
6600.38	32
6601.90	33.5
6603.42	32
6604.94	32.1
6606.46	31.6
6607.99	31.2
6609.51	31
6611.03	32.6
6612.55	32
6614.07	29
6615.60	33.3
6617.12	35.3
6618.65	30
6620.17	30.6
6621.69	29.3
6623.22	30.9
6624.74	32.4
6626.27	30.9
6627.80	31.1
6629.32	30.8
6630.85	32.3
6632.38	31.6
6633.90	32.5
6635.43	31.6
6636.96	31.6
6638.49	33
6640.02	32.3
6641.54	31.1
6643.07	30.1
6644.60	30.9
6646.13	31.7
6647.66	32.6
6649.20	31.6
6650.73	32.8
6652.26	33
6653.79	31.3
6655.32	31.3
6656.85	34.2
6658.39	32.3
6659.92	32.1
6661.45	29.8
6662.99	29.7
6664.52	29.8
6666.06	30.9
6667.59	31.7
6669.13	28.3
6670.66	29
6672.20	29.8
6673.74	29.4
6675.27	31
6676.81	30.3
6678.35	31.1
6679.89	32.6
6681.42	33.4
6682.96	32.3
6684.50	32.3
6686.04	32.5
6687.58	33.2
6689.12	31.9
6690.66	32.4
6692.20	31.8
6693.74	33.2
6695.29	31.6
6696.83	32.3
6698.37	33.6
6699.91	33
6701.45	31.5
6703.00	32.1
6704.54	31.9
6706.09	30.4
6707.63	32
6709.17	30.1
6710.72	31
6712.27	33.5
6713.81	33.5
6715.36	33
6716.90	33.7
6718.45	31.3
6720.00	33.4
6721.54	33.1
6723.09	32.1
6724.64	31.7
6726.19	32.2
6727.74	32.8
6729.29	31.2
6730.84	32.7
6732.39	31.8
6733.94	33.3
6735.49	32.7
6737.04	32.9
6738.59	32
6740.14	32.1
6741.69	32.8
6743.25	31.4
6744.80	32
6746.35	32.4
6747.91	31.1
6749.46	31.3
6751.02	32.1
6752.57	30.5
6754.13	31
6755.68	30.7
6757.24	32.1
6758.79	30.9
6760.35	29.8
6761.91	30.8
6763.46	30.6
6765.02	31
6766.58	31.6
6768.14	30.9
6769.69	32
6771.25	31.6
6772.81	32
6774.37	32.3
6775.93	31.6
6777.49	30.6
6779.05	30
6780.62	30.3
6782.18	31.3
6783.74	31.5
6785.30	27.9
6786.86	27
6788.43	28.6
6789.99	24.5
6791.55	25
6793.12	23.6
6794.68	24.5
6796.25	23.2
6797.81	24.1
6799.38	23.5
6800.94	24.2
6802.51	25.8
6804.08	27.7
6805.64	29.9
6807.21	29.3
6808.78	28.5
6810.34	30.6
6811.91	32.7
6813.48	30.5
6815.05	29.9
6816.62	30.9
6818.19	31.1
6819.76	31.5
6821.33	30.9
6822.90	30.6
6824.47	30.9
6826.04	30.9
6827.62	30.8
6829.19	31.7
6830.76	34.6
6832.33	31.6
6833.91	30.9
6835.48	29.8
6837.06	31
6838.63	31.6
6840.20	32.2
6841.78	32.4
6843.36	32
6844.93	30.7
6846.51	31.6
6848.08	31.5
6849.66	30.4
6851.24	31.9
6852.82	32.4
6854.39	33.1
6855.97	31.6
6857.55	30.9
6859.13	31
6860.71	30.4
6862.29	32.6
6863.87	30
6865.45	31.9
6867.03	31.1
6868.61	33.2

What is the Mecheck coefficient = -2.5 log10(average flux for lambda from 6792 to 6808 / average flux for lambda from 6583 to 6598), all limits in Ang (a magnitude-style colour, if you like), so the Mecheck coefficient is 0.17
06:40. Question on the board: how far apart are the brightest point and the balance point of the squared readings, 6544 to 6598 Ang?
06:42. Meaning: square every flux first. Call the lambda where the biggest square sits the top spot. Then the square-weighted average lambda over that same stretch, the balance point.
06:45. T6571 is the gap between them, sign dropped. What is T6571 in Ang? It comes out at 4.7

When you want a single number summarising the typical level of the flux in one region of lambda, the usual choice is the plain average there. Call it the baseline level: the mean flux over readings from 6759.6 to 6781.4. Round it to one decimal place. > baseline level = 31.1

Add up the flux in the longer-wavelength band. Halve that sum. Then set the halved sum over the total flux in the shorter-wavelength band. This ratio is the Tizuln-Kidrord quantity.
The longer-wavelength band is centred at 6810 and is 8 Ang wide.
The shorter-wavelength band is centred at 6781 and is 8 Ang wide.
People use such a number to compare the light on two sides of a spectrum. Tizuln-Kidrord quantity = 0.493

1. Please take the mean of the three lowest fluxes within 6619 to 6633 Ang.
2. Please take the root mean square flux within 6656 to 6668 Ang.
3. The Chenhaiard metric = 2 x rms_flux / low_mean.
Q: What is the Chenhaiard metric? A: 2.07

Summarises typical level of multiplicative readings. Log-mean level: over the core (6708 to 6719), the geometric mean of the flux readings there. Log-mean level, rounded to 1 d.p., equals 32.3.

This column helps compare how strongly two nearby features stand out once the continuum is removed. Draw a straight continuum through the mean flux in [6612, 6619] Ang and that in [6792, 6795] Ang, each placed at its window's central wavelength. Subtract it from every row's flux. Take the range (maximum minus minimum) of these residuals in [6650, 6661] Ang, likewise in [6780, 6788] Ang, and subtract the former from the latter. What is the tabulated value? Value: 1.3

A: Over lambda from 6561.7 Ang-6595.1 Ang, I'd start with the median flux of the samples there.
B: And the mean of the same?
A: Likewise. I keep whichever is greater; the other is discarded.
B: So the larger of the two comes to 30.3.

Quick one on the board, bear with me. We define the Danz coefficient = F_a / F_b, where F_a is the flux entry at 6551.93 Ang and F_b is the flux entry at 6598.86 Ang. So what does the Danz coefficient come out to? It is 0.97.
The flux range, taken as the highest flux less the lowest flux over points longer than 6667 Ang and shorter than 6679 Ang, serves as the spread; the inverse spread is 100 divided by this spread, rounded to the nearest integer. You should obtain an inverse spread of 29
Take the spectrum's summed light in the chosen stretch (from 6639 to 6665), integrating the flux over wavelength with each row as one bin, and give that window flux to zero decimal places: 822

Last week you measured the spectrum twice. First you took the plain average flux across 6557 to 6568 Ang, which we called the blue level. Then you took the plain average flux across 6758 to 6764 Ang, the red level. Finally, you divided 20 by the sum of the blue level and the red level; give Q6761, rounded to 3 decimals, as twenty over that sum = 0.324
